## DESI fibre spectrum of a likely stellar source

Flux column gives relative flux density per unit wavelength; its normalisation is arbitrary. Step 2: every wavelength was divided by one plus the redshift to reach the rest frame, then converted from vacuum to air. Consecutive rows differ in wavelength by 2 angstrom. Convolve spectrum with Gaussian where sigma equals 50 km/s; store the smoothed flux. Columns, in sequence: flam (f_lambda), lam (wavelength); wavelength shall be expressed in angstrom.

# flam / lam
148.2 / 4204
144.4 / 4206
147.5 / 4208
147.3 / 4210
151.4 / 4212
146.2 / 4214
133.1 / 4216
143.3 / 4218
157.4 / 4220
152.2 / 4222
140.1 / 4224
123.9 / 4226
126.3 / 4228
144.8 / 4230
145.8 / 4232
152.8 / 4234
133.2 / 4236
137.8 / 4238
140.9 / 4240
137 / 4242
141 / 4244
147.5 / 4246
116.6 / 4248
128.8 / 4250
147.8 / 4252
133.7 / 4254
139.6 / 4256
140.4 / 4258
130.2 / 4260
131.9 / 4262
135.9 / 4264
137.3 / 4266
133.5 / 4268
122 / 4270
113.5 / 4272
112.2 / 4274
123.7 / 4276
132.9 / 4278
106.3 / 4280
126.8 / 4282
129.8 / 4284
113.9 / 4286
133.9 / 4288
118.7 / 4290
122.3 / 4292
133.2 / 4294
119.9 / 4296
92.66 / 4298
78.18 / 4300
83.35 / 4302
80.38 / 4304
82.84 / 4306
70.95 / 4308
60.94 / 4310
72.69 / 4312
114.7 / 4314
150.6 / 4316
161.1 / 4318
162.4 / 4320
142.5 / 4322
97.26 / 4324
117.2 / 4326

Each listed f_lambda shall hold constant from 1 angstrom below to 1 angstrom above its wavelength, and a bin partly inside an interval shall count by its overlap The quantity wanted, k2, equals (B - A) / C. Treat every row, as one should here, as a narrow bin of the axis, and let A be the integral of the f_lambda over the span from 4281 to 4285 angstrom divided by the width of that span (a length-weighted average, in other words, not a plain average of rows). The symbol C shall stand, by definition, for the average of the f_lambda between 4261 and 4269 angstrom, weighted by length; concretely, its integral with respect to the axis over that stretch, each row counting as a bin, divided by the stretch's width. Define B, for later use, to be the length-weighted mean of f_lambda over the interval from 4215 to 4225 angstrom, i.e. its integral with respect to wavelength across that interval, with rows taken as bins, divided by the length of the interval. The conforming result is 0.1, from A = 128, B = 145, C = 135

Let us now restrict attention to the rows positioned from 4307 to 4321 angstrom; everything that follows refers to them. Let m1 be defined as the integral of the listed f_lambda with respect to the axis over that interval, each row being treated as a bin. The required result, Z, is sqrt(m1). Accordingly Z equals 39.8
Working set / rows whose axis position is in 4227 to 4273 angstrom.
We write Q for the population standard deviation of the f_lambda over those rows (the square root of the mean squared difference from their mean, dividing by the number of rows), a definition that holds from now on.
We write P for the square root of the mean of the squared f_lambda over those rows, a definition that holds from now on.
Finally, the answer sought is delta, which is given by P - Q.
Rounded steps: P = 136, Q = 9.6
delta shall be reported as 126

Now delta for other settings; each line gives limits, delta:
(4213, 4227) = 132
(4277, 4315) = 83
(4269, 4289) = 113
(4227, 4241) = 132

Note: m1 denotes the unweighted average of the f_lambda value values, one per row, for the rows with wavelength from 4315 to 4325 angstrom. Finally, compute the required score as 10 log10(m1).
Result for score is 21.5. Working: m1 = 143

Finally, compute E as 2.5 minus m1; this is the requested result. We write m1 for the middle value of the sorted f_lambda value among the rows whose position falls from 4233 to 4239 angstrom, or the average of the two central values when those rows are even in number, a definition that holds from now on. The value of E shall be -135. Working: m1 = 138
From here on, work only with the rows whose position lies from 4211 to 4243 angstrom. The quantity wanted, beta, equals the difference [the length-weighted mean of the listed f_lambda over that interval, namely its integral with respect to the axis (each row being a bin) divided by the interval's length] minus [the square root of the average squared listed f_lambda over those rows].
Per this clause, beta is -0.30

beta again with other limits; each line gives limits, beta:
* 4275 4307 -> -1.80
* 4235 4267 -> -0.19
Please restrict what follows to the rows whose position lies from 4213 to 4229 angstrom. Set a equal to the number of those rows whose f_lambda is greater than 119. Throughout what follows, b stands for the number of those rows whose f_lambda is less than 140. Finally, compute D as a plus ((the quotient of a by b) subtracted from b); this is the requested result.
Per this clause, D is 8.3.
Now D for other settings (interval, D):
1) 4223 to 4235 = 5.0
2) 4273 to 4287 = 10.4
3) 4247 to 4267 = 15.9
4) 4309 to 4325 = 7.0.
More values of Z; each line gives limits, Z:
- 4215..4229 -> 44.2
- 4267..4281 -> 41.1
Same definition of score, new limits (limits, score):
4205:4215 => 21.7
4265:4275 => 20.9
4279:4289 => 20.9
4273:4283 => 20.8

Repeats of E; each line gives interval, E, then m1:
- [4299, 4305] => -78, 80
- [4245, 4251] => -126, 129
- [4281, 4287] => -124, 127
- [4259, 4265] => -129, 132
